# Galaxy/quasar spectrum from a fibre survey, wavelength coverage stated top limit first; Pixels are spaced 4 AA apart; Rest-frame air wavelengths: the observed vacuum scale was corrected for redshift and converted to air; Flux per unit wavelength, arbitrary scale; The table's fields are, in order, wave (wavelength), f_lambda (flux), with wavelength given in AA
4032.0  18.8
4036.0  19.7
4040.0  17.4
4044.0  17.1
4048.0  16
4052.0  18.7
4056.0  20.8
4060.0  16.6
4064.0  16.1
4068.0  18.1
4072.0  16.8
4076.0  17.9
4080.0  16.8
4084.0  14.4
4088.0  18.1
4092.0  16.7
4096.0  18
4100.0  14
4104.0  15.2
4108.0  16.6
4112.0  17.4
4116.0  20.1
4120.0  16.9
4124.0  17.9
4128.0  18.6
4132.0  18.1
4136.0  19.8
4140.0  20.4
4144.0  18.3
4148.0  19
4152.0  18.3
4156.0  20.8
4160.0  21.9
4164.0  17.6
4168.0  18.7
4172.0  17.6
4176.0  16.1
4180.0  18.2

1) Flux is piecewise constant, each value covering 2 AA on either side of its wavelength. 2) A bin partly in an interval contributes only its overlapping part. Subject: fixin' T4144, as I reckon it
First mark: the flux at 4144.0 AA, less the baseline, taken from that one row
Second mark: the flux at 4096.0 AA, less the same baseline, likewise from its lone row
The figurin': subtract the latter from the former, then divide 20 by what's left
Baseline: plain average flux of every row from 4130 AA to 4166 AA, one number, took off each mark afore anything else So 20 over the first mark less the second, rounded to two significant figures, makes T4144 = 67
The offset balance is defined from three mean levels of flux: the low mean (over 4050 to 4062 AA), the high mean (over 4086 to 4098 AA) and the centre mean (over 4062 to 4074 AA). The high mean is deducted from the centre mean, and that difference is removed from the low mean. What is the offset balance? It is 19.3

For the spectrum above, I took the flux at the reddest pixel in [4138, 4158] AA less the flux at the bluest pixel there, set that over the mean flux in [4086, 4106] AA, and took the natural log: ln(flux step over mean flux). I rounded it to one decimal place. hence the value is -3.7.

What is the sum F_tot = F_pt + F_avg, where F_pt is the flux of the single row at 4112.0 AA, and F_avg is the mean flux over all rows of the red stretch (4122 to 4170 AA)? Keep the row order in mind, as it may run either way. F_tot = 36.5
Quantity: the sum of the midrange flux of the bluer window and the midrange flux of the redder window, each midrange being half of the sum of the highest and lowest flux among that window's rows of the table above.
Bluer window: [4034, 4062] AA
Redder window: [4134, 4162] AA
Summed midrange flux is 38.5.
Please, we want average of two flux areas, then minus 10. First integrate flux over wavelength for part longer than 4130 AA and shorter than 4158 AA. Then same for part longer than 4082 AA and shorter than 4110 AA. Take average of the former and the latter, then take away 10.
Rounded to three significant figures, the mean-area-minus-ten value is 485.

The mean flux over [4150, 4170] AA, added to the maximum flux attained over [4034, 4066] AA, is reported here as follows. 40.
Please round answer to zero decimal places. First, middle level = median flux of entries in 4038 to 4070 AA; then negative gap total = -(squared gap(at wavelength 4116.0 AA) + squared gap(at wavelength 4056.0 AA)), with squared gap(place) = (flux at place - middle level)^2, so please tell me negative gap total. -21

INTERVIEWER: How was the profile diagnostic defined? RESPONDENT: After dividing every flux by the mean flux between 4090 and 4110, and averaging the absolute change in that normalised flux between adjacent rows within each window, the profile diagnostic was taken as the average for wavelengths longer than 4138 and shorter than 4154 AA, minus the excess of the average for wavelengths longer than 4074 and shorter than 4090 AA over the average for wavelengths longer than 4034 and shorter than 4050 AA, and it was 0.00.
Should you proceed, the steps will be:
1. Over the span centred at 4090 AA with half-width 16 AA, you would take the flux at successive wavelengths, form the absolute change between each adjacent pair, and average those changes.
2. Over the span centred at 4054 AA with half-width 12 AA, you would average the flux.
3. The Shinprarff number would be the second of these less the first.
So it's 15.4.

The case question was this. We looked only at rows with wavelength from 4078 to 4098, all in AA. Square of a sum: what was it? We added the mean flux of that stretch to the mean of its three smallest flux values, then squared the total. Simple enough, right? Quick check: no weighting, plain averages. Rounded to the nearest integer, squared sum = 1074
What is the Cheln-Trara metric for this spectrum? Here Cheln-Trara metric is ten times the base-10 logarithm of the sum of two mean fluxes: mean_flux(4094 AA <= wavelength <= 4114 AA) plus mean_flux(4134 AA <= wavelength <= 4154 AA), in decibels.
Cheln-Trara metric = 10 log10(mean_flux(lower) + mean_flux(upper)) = 15.5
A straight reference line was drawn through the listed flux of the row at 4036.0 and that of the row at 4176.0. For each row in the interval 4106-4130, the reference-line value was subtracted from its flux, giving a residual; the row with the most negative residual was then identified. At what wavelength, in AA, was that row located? 4108.0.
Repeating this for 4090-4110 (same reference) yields 4100.0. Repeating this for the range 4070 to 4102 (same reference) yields 4084.0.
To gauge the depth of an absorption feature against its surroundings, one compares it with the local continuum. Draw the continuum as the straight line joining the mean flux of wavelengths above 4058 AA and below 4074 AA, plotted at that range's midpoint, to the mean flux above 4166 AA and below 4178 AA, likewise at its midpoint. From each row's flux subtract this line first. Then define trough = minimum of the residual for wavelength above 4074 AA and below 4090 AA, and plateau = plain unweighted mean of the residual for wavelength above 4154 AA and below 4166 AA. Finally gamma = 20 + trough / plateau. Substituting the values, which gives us 19.0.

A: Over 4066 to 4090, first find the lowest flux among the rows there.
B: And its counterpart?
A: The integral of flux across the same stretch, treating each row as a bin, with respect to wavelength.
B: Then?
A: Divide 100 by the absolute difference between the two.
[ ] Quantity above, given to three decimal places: 0.254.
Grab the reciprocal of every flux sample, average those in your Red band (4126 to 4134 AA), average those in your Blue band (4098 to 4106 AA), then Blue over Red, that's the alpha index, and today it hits 1.26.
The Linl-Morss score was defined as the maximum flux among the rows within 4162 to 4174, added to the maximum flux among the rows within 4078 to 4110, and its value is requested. 36.8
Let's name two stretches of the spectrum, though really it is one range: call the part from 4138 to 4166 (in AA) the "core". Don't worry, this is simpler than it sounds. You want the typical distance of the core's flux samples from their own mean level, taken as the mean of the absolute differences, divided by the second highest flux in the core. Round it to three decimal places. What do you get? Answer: 0.064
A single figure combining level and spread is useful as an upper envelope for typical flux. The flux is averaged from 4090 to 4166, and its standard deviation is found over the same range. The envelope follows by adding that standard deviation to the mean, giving 20.1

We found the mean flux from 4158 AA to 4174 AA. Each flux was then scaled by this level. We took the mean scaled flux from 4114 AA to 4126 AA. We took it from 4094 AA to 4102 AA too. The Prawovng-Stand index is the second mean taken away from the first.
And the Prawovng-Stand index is 0.12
